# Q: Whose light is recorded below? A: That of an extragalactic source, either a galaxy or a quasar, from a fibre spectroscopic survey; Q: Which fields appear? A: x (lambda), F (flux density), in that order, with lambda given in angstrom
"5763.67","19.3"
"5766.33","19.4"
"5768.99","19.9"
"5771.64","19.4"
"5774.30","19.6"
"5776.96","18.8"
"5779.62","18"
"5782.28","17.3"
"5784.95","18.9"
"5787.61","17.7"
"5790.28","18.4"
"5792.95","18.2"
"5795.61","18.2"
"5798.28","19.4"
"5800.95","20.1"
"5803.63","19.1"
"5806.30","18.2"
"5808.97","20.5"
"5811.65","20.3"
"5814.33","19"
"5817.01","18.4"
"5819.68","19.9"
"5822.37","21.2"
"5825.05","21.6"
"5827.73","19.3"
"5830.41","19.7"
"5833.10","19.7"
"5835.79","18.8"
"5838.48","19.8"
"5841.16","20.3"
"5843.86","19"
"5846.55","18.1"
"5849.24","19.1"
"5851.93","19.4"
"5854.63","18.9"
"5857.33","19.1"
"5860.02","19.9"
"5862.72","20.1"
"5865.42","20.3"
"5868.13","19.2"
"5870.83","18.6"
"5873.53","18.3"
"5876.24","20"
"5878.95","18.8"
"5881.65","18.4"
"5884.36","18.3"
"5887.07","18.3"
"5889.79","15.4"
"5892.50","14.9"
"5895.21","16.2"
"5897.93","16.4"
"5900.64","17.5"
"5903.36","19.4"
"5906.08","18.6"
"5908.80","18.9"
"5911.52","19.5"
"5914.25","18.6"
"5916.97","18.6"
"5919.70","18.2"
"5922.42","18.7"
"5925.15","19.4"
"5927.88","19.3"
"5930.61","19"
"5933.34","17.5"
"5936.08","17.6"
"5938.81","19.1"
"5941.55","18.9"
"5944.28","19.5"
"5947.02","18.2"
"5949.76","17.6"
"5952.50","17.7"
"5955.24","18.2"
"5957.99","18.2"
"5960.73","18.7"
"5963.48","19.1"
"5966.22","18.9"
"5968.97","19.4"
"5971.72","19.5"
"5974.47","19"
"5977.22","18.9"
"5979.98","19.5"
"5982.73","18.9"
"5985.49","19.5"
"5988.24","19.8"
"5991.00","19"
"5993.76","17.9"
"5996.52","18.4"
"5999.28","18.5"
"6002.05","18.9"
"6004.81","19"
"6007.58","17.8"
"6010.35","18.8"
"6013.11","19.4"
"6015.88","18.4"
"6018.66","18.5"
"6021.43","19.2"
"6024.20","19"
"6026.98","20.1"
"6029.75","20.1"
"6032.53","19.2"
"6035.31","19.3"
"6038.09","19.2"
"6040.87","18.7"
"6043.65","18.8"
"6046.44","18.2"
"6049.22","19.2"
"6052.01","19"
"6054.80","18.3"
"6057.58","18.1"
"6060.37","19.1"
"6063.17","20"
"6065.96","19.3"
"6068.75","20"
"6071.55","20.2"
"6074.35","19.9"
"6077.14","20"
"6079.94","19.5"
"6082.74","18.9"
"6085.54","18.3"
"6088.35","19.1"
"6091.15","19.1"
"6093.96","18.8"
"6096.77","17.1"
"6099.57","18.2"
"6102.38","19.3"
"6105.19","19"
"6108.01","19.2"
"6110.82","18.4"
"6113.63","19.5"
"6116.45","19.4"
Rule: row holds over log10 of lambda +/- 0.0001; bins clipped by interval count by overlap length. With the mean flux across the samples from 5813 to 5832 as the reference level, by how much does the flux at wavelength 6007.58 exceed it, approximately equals -2.1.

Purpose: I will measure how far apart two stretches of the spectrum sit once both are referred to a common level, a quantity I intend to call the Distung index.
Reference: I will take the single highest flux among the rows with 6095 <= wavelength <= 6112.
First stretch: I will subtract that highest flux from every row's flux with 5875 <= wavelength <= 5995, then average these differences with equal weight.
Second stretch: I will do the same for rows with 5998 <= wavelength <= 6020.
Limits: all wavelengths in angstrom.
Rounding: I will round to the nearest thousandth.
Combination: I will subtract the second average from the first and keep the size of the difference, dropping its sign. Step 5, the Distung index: 0.185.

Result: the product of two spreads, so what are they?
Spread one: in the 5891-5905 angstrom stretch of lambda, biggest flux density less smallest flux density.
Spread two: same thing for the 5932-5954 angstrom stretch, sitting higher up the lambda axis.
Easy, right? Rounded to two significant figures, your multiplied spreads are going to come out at 9.0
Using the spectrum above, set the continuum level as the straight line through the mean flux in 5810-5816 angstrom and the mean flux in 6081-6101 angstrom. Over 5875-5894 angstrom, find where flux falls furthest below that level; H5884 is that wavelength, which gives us 5892.50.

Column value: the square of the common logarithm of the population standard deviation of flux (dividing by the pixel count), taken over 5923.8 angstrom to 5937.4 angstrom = 0.01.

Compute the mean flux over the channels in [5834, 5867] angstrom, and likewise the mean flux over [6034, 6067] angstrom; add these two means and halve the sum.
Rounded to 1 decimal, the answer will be 19.2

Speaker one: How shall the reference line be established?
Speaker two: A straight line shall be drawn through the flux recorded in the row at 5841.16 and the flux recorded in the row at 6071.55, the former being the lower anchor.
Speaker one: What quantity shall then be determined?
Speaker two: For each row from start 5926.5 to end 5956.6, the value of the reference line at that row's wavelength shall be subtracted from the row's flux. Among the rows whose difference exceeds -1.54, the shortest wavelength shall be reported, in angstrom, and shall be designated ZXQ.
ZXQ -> 5927.88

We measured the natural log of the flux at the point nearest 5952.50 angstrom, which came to 2.874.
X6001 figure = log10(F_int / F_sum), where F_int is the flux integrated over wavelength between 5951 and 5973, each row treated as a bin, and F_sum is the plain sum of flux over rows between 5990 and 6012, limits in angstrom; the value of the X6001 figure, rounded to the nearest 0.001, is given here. 0.443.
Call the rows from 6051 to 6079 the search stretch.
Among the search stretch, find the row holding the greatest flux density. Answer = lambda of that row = 6071.55 angstrom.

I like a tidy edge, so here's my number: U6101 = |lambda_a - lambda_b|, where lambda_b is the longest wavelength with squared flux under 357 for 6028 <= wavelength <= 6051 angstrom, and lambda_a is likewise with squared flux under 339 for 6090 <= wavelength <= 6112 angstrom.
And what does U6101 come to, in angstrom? 64.4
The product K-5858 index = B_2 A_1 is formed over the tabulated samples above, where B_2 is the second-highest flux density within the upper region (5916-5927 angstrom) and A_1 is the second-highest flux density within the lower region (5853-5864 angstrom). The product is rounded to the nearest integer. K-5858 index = 372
